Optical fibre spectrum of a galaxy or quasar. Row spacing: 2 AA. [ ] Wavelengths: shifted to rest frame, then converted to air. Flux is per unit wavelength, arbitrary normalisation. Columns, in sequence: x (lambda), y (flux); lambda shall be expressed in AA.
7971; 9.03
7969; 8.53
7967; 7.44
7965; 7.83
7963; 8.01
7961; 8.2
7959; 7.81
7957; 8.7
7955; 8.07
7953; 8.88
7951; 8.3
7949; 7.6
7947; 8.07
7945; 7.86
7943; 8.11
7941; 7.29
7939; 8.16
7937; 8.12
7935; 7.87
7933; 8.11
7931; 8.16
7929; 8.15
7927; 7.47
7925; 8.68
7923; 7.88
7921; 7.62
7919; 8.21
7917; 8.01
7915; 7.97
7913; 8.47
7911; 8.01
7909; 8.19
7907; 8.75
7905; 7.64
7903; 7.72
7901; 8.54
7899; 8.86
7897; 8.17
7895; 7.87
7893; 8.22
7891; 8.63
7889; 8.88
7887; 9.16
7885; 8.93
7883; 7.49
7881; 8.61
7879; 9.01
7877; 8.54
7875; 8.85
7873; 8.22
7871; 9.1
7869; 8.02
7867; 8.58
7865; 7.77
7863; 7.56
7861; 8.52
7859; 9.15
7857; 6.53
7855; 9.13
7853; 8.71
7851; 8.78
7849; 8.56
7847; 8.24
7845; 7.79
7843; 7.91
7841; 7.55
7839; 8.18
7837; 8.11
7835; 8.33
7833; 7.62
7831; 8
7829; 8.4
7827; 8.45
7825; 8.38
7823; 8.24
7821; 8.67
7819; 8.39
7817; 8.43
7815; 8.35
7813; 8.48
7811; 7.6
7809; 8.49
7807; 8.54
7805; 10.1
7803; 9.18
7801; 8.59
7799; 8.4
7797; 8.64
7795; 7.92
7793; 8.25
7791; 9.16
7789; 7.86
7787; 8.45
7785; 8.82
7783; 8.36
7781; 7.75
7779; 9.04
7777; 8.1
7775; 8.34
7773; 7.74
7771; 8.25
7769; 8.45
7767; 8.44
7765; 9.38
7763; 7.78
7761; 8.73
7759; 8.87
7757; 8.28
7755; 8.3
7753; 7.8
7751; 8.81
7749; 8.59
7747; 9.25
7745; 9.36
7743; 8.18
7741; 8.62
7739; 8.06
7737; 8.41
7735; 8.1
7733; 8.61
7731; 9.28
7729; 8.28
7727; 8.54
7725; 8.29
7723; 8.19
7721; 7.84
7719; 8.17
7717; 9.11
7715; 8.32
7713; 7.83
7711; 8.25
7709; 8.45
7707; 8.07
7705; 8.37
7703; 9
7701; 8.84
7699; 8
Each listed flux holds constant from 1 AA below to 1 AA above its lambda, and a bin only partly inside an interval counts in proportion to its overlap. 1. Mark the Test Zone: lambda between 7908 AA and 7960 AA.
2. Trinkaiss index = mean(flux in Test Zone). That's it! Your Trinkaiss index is 8.07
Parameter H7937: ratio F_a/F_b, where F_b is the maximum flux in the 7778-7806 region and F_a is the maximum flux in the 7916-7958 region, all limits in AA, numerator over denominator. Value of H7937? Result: 0.88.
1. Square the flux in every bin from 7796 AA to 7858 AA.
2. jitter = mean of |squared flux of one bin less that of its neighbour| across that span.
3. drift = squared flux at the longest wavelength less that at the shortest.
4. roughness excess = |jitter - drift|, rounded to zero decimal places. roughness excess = 40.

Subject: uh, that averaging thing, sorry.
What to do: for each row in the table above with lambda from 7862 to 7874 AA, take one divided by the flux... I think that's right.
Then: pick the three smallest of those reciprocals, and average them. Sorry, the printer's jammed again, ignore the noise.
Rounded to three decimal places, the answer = 0.116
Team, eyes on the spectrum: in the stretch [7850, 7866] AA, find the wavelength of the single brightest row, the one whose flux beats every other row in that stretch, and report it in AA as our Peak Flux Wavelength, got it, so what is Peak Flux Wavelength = 7859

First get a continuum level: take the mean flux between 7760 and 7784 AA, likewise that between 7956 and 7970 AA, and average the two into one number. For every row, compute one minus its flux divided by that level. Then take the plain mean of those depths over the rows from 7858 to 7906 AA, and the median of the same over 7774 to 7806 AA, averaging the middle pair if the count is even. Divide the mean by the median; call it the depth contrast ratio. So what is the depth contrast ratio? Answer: 1.0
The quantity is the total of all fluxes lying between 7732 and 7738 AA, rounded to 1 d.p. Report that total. 25.1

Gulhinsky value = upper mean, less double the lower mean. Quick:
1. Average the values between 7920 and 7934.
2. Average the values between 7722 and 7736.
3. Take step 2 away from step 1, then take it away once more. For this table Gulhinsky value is -8.930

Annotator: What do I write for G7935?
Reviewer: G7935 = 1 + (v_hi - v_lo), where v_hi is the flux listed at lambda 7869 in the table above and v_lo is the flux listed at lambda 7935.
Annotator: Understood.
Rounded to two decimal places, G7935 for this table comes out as 1.15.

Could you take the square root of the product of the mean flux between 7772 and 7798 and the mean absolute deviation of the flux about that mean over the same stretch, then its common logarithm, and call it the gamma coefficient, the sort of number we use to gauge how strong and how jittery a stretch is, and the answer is 0.25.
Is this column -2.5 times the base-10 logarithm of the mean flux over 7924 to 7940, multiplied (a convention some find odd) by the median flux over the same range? -18.5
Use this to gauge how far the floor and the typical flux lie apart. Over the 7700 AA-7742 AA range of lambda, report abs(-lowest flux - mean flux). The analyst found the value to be 16.2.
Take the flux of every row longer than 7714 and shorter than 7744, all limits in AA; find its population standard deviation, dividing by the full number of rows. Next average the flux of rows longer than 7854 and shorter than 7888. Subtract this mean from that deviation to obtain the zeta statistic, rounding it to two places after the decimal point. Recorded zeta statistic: -8.05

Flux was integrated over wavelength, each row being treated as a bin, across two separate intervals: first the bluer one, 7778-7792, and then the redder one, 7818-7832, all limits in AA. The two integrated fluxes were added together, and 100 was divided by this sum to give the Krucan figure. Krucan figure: 0.424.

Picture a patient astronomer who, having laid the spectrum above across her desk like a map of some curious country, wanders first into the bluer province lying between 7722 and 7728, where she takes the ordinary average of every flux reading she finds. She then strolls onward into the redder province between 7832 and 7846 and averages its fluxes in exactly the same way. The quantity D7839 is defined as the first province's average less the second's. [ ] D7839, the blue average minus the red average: 0.41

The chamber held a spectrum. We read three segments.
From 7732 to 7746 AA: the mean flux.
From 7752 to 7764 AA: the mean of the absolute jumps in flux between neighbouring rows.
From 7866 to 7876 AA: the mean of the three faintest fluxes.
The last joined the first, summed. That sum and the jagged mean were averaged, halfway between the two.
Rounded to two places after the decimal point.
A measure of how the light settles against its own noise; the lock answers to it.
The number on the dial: 8.60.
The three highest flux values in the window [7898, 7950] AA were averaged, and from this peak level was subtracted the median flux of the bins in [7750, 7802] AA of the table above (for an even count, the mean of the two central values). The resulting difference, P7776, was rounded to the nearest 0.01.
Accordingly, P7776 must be 0.38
